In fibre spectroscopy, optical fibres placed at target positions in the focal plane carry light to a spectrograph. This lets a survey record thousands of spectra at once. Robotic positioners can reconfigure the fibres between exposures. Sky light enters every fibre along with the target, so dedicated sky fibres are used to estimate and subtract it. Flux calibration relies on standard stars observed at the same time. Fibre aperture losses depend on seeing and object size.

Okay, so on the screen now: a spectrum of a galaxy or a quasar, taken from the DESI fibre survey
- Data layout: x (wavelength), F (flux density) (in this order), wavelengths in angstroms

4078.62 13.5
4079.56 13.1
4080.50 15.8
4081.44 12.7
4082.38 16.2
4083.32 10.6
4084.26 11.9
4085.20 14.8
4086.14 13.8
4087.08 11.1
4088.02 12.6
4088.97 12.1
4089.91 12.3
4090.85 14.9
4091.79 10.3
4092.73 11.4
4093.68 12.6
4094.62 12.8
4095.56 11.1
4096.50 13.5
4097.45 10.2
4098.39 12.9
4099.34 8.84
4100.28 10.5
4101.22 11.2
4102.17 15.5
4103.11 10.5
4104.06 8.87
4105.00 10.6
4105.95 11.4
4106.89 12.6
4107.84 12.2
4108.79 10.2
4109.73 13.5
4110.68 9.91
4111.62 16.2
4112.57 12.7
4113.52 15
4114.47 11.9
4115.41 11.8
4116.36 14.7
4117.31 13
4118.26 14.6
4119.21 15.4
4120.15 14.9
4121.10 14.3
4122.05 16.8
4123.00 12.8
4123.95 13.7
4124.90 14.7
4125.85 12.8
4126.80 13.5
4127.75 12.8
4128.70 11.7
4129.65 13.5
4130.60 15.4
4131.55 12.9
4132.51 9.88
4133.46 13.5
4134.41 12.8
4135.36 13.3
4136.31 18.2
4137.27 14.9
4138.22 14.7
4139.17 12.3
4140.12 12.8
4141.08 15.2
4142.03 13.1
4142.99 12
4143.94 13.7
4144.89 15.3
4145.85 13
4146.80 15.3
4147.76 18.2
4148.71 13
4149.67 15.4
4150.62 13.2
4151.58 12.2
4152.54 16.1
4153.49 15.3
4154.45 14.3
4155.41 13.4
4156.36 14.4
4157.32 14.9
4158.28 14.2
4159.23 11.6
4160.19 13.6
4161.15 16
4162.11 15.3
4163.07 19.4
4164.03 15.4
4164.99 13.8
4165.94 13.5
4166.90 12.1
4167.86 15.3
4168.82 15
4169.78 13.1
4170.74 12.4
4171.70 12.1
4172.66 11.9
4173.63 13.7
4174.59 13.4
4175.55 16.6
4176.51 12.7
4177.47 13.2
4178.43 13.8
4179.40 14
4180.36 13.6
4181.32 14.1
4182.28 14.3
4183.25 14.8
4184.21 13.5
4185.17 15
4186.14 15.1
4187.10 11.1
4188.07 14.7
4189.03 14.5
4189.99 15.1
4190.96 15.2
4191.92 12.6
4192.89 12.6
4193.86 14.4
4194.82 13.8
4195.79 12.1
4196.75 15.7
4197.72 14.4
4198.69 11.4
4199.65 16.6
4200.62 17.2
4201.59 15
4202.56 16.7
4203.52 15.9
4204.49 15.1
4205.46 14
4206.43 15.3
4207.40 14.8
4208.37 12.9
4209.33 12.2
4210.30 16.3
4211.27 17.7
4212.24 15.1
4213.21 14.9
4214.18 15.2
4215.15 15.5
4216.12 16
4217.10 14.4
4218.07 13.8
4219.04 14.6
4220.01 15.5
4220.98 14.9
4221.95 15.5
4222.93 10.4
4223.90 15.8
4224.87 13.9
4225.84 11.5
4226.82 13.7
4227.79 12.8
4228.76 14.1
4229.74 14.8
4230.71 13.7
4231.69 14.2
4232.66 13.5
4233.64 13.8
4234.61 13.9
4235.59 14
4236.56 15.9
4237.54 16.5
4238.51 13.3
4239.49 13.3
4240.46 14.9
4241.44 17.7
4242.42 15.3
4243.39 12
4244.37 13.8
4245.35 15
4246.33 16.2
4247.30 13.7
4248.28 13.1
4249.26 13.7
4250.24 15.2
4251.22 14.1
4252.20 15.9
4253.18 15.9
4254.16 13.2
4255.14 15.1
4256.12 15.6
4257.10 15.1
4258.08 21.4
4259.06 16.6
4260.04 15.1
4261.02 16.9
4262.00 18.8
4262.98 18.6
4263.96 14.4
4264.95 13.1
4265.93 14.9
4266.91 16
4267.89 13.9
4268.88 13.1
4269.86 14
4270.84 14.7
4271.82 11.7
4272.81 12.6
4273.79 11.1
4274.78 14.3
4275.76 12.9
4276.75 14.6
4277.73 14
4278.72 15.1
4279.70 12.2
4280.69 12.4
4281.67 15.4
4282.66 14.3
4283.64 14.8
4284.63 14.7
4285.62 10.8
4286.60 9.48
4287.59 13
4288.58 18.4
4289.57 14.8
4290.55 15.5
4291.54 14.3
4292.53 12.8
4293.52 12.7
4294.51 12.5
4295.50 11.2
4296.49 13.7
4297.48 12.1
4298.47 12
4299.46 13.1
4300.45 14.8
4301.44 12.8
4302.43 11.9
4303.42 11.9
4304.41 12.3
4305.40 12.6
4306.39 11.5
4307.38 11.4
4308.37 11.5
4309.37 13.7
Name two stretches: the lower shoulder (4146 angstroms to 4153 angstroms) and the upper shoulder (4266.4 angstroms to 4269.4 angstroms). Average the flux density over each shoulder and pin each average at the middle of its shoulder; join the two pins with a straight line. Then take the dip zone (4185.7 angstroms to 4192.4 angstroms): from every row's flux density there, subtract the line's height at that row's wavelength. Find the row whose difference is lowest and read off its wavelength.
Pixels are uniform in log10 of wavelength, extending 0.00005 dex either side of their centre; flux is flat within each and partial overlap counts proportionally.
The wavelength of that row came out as 4187.10 angstroms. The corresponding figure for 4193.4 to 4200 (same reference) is 4198.69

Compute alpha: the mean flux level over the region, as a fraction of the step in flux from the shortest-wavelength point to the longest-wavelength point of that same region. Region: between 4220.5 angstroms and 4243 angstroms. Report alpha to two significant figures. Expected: 36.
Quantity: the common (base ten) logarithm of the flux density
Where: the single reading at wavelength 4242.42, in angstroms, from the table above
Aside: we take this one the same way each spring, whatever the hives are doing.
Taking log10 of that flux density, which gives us 1.18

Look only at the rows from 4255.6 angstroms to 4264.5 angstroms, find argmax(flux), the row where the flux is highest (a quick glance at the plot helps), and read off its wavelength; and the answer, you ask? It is 4258.08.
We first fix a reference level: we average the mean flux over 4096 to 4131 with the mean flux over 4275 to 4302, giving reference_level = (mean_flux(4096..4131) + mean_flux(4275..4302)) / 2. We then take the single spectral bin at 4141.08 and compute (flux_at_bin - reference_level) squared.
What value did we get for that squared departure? 4.2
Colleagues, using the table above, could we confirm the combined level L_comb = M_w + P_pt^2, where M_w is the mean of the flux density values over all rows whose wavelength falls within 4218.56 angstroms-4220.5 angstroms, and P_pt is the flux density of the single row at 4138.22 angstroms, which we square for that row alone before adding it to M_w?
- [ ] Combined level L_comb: 231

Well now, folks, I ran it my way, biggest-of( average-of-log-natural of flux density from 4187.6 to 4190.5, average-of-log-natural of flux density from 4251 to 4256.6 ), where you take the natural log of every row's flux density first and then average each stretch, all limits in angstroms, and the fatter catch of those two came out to 2.70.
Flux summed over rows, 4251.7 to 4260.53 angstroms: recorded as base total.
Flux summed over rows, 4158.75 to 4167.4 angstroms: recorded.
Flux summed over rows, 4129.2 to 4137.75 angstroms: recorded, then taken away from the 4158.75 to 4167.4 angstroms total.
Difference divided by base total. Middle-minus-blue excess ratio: 0.044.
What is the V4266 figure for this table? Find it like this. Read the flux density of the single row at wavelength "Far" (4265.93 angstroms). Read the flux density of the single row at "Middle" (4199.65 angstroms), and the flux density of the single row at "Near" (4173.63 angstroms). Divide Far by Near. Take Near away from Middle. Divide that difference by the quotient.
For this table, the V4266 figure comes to 2.7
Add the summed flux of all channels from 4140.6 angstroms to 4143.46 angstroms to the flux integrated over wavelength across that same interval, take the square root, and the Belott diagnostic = 8.87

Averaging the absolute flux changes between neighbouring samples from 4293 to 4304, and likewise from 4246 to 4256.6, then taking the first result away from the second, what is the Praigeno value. 0.18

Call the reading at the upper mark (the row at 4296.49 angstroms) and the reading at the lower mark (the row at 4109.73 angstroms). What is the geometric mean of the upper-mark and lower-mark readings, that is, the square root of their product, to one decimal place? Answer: 13.6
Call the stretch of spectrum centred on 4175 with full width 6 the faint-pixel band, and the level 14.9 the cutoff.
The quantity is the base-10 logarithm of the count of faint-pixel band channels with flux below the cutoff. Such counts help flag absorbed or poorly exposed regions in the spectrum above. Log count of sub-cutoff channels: 0.70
